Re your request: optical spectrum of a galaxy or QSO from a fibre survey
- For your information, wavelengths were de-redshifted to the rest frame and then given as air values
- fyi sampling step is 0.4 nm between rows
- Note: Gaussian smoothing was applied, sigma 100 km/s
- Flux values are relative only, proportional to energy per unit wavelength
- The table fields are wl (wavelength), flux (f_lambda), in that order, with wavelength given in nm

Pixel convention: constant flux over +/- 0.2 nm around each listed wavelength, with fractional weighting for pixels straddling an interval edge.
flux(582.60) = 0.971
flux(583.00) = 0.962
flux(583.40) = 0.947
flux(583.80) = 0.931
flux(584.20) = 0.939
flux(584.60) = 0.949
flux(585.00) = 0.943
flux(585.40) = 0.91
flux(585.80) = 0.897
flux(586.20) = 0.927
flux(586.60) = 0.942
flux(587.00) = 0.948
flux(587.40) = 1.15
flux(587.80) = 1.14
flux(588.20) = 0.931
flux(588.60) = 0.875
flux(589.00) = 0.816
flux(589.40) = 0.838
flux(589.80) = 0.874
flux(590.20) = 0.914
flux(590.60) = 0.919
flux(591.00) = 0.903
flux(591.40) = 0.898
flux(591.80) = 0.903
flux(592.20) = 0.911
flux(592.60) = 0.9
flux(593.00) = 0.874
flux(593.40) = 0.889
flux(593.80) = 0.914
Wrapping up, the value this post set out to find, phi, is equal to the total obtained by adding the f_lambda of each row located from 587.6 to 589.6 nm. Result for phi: 4.6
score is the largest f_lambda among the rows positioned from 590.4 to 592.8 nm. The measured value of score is 0.919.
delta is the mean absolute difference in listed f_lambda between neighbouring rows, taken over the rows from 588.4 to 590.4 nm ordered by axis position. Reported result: 0.039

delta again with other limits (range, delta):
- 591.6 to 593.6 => 0.015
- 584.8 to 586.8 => 0.023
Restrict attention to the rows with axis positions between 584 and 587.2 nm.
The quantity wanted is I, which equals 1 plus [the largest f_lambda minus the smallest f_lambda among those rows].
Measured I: 1.05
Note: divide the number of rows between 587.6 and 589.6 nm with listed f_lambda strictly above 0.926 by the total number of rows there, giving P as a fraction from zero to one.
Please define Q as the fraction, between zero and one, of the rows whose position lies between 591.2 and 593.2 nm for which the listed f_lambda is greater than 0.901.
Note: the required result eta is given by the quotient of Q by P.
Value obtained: 1.0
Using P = 0.40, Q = 0.40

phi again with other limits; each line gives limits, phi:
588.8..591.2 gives 5.3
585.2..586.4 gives 2.7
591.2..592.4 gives 2.7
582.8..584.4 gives 3.8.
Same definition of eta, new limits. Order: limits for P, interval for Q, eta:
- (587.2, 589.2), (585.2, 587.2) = 1.3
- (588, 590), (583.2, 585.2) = 5.0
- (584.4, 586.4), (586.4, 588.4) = 1.7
